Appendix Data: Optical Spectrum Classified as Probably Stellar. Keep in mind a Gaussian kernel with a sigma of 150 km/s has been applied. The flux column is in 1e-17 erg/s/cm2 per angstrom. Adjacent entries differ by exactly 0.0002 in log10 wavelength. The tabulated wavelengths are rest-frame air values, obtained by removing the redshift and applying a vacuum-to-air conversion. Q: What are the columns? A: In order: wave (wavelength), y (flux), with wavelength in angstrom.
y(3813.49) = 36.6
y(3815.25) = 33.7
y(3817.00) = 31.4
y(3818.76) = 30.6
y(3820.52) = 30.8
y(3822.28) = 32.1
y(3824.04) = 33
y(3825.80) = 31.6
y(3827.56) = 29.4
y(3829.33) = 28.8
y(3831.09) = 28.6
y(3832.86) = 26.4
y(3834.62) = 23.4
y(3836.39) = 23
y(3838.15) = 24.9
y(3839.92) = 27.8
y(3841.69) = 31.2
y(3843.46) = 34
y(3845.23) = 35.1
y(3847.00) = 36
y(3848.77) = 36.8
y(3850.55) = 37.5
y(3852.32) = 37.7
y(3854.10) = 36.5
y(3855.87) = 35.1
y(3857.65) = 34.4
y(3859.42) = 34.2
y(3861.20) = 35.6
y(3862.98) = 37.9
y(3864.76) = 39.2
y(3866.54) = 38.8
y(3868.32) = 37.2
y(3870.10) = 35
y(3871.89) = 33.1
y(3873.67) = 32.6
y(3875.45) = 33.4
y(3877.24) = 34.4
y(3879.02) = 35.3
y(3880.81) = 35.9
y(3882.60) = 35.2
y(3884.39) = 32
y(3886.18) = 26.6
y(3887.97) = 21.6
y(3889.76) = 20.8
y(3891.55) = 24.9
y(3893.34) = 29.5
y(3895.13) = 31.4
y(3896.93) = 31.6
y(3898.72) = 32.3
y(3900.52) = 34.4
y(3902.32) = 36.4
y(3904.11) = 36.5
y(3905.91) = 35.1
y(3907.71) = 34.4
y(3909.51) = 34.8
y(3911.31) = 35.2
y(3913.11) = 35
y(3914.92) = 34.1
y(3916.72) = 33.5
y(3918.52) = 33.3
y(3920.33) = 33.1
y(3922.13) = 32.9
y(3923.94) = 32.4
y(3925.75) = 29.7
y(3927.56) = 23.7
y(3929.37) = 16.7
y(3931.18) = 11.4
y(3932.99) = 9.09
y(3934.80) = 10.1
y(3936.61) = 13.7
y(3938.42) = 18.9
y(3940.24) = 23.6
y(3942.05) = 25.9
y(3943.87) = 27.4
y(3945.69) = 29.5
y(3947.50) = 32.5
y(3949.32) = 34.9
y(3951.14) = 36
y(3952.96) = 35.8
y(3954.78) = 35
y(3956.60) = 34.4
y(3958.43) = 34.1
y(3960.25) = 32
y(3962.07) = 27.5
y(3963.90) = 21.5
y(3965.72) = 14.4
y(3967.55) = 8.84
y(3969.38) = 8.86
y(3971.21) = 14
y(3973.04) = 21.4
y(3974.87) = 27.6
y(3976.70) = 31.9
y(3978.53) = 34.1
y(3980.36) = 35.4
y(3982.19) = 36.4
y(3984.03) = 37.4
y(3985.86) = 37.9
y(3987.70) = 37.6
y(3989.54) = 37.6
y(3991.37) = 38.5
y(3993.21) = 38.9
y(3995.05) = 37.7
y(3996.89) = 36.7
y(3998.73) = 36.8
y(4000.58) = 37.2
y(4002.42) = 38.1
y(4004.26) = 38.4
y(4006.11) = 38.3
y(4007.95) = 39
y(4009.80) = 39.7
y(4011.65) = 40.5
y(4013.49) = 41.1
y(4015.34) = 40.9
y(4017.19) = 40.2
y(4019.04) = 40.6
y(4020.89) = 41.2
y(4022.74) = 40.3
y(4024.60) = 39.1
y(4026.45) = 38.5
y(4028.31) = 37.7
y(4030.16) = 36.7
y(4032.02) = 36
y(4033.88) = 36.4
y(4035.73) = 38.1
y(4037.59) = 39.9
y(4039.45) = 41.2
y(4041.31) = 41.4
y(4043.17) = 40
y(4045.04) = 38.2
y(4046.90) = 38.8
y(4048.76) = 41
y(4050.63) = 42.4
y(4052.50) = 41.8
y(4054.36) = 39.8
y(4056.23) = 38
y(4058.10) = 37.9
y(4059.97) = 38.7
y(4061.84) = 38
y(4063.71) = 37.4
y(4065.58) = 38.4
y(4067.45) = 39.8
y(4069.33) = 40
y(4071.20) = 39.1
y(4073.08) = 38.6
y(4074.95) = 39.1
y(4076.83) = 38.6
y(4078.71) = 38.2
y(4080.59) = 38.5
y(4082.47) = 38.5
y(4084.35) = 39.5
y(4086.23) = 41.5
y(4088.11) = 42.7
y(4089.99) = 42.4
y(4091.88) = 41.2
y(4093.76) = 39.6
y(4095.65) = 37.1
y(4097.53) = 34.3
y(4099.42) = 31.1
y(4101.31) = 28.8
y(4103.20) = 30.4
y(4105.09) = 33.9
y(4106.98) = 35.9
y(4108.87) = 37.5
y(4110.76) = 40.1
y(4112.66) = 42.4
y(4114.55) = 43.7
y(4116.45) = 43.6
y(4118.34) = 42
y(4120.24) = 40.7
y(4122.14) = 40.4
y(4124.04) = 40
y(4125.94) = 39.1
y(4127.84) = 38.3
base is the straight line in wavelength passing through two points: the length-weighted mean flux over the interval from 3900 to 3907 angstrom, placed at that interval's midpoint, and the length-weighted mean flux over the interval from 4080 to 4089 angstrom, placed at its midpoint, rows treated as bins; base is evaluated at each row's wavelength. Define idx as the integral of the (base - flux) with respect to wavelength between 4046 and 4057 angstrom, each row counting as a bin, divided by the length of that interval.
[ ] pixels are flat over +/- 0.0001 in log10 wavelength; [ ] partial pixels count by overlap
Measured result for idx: -1.0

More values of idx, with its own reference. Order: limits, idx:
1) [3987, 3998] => 0.1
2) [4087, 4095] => -0.9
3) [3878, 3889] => 4.1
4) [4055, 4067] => 1.4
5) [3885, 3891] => 11.7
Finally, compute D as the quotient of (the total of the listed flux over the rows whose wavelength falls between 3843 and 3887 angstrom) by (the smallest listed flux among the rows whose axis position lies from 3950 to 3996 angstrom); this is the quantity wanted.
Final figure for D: 99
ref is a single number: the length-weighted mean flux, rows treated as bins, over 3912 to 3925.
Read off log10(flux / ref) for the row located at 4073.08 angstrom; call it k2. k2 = 0.06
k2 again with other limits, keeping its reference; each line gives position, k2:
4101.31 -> -0.06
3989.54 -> 0.05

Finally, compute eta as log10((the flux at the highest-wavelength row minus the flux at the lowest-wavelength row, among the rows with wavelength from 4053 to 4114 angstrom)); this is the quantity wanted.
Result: 0.4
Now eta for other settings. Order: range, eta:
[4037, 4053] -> 0.3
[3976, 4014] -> 1.0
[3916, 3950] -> 0.1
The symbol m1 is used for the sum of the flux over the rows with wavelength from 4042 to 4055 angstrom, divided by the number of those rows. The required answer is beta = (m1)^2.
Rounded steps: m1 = 40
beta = 1623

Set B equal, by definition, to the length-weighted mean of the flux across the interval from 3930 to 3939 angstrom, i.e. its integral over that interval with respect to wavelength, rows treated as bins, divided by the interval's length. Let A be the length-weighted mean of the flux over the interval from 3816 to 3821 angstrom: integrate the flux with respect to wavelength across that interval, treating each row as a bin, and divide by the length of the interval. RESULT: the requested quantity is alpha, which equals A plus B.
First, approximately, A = 31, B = 13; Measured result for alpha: 44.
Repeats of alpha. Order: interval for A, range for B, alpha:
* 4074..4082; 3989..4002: 76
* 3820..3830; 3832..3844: 58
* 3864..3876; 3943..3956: 69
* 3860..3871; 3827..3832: 66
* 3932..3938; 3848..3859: 48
